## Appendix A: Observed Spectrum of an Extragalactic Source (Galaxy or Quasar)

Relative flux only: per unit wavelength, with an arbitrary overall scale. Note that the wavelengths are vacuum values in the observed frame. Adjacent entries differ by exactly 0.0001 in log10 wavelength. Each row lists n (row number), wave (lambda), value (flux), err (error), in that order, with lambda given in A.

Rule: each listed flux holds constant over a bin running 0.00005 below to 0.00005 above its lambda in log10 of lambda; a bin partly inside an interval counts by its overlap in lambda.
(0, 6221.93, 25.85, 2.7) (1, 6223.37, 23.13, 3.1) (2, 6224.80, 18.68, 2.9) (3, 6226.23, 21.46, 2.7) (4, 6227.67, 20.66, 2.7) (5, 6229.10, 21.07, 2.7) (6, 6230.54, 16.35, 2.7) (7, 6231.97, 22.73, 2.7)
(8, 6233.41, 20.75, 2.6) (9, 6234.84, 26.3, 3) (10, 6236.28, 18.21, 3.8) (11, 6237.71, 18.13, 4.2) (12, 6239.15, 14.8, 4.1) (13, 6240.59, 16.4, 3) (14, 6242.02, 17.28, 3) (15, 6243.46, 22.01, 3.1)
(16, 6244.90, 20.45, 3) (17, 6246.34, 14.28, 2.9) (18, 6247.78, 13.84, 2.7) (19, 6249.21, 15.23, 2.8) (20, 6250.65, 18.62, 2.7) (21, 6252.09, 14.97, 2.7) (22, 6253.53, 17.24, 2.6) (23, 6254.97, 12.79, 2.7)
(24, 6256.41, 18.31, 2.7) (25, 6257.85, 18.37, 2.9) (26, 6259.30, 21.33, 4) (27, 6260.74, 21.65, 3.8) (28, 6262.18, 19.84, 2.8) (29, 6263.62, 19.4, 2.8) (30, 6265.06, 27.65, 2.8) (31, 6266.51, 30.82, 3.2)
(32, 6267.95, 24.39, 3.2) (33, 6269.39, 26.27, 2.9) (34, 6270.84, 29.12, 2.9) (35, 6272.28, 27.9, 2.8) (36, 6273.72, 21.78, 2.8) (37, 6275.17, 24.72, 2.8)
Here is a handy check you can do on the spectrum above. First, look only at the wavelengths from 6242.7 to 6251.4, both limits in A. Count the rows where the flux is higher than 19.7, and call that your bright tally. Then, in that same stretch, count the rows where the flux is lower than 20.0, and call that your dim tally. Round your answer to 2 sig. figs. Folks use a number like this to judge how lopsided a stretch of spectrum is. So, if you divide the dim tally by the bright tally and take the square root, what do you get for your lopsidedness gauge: 1.4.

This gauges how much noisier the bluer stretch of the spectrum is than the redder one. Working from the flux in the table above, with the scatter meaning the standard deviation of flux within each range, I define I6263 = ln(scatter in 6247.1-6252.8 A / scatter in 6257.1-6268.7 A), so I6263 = -0.8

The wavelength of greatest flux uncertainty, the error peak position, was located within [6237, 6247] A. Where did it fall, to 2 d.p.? 6237.71 A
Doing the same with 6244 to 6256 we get 6244.90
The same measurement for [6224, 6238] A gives 6237.71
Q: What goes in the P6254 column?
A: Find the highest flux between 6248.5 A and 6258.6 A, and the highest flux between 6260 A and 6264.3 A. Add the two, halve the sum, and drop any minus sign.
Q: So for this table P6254 20.1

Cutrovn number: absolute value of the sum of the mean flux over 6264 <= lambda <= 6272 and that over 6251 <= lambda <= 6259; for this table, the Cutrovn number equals 44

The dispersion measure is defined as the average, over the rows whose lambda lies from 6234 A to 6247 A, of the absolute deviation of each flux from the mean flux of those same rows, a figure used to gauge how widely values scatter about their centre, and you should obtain 2.8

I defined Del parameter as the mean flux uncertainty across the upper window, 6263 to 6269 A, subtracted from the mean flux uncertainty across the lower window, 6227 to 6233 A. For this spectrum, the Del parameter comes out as -0.3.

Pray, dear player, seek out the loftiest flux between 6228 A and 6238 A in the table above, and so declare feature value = 26.3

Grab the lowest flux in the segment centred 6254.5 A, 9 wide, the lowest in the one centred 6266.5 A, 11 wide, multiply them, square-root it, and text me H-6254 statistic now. 15.8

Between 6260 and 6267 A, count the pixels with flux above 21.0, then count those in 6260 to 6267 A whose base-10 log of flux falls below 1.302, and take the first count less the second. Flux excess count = 1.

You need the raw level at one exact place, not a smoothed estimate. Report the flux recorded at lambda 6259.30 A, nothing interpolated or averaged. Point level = 21.33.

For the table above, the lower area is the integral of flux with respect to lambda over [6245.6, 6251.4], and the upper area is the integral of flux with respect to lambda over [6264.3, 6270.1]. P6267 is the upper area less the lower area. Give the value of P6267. 68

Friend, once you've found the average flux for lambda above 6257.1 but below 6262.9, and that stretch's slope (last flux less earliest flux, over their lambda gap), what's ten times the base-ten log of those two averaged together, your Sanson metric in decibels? 10.1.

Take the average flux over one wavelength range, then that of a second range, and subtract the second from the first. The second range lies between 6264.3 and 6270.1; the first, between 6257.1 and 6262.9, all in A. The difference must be -7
